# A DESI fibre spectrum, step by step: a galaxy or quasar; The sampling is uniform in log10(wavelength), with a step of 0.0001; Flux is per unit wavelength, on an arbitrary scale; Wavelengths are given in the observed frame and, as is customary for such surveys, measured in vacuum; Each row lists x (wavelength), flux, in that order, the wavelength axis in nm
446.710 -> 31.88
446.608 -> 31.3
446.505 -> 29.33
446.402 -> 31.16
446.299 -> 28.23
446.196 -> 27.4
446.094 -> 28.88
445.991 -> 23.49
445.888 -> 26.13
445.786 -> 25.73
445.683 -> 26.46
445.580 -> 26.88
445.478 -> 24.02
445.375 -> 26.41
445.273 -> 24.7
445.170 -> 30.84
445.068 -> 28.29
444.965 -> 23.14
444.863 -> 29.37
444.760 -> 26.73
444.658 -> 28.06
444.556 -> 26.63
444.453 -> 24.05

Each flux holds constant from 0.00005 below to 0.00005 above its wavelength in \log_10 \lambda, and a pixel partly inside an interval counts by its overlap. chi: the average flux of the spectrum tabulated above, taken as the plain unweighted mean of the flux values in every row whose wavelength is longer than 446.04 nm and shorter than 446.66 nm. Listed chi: 29.4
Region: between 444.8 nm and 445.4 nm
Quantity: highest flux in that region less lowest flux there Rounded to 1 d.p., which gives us 7.7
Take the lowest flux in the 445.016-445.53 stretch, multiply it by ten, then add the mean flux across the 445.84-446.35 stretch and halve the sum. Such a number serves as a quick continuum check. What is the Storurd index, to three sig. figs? 134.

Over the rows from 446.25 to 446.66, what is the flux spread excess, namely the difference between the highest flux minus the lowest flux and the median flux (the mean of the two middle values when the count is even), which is -27.2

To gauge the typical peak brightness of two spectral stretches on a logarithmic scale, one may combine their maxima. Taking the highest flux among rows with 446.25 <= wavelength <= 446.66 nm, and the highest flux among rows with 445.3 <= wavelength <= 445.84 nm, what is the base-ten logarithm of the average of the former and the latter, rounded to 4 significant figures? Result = 1.464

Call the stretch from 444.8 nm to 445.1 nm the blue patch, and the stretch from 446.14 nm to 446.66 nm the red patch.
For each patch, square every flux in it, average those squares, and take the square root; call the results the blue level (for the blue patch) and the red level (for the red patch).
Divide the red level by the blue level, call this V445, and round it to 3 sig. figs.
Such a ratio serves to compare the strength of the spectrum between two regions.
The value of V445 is 1.09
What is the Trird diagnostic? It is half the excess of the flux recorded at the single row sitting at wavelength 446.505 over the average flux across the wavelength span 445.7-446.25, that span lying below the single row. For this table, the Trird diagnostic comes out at 1.5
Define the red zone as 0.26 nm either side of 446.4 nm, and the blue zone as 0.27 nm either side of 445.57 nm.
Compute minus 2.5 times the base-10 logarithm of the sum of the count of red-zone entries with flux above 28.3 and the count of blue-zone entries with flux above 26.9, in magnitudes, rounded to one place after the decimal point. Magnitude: -1.2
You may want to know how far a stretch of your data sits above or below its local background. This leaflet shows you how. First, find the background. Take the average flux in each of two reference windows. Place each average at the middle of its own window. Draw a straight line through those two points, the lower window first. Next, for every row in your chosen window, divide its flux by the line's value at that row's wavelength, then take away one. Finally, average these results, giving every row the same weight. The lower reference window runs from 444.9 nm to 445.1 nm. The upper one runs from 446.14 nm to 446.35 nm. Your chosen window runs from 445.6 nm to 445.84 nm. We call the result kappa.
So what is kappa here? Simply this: -0.03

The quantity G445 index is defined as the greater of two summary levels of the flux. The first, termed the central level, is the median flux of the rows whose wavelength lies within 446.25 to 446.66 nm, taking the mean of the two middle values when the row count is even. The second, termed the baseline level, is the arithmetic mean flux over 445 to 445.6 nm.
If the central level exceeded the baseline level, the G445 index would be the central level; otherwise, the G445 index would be 30.2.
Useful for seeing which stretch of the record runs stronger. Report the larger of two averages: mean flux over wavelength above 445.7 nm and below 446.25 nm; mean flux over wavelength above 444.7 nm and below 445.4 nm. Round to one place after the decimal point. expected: 27.1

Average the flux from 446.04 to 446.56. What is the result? 29.0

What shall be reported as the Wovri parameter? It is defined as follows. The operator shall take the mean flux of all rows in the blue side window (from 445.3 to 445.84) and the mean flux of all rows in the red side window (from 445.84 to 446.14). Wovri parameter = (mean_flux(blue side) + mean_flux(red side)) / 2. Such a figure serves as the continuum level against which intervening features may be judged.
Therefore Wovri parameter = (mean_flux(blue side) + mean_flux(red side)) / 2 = 26.0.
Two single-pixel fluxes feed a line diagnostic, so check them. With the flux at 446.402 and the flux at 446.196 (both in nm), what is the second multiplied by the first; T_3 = 854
